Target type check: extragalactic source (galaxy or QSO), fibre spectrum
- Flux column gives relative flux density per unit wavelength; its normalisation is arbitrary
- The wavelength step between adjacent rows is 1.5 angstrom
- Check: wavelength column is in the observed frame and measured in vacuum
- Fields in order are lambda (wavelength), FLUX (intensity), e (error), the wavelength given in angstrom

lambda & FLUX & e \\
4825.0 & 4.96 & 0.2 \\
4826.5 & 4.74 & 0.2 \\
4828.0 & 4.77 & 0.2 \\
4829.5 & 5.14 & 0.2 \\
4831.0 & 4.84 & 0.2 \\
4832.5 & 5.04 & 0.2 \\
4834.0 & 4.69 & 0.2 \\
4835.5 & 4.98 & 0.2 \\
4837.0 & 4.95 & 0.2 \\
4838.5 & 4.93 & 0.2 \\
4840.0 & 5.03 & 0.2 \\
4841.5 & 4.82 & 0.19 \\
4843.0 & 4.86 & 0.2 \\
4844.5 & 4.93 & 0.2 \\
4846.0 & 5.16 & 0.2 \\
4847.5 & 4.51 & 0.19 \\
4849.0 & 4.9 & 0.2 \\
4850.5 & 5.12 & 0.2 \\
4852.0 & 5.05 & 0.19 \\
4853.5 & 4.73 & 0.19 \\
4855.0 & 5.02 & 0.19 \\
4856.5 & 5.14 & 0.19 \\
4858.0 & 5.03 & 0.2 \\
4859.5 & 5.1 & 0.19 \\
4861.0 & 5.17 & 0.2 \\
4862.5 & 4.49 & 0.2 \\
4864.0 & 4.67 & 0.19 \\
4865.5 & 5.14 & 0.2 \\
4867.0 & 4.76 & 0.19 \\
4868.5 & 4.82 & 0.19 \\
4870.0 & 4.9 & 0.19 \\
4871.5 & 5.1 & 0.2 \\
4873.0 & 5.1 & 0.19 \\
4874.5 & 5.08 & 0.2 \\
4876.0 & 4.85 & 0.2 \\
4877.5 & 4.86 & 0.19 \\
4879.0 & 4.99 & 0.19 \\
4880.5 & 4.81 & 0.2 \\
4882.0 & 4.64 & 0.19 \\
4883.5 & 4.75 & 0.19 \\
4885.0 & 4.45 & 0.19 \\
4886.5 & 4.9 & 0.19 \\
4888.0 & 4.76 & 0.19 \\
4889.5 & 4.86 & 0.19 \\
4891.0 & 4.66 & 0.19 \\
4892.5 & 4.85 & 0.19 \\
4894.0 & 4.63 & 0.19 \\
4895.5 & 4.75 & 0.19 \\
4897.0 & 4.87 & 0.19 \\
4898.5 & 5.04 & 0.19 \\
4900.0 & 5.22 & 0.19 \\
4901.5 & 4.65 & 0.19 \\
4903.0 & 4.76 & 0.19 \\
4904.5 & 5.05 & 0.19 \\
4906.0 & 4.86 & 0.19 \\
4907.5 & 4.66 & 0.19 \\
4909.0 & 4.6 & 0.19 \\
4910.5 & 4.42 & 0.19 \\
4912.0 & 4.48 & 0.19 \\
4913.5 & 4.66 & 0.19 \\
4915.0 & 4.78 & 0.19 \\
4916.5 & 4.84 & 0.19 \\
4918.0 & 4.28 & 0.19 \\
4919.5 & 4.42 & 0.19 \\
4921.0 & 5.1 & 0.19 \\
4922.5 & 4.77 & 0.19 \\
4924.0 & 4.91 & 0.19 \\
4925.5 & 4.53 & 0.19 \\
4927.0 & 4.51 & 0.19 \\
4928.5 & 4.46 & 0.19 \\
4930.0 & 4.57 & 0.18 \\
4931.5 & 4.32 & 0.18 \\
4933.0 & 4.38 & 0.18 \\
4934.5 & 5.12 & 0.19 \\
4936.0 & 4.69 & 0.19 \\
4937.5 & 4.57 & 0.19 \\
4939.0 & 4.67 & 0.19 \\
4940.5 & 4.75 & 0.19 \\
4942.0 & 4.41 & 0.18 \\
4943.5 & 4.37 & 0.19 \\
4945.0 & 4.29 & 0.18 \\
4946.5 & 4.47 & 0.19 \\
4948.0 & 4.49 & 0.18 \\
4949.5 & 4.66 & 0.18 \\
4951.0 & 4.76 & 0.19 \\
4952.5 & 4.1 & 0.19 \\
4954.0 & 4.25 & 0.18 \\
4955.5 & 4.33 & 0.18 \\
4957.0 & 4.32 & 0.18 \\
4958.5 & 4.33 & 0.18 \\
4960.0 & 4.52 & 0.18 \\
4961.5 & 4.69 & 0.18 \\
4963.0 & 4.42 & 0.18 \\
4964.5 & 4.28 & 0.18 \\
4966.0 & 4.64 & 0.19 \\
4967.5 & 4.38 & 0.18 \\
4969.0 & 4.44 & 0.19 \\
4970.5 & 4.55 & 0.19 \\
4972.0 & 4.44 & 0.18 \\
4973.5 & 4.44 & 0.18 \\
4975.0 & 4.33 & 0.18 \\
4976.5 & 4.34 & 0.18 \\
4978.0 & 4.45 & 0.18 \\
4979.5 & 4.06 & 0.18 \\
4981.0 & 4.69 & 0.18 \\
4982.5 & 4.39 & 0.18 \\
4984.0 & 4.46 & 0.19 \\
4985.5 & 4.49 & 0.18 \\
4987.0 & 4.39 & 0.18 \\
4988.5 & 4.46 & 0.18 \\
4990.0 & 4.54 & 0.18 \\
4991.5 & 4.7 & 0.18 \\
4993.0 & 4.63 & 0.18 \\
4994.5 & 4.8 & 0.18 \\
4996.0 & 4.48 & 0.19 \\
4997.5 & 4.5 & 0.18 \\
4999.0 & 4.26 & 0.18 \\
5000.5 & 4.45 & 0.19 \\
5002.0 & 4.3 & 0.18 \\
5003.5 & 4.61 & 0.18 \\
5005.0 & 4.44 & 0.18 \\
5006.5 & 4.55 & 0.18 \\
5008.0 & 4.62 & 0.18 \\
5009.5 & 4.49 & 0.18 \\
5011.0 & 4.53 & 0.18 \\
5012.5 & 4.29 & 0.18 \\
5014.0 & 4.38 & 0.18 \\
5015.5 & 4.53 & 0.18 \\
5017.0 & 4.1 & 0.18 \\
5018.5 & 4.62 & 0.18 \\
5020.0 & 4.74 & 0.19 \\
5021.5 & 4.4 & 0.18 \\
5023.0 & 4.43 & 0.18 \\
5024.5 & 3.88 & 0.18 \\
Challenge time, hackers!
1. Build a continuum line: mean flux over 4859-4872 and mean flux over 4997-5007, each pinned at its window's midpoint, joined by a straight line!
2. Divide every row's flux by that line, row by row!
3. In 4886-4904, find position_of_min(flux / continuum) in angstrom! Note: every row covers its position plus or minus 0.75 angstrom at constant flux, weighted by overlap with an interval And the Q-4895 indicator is 4894.0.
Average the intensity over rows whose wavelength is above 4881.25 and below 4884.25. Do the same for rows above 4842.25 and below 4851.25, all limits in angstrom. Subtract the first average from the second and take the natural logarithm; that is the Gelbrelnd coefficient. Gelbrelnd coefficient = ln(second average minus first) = -1.52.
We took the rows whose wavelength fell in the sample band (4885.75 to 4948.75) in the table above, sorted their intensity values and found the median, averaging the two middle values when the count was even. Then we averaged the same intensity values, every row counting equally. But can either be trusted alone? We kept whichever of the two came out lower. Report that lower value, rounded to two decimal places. 4.66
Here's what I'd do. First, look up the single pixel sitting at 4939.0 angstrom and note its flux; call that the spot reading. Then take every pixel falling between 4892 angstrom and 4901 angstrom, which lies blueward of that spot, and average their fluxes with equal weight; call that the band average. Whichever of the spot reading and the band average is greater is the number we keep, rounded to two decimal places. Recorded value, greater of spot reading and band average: 4.89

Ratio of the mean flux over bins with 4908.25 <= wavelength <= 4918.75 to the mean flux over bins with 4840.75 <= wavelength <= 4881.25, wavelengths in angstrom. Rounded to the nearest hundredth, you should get 0.93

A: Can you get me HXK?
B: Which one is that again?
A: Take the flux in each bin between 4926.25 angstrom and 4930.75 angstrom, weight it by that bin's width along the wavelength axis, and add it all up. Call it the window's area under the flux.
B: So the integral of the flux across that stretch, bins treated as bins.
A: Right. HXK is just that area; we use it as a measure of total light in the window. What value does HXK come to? 20.3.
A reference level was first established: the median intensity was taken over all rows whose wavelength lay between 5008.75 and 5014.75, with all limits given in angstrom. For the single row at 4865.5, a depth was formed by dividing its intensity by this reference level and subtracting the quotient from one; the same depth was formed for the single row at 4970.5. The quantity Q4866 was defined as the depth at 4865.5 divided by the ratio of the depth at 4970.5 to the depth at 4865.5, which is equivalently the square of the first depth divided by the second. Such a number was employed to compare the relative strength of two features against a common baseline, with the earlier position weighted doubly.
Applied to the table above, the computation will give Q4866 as -1.0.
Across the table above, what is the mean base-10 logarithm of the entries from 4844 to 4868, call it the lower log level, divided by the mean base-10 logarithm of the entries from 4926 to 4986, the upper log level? 1.07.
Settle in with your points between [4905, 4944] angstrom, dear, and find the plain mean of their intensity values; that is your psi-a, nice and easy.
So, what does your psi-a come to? 4.6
